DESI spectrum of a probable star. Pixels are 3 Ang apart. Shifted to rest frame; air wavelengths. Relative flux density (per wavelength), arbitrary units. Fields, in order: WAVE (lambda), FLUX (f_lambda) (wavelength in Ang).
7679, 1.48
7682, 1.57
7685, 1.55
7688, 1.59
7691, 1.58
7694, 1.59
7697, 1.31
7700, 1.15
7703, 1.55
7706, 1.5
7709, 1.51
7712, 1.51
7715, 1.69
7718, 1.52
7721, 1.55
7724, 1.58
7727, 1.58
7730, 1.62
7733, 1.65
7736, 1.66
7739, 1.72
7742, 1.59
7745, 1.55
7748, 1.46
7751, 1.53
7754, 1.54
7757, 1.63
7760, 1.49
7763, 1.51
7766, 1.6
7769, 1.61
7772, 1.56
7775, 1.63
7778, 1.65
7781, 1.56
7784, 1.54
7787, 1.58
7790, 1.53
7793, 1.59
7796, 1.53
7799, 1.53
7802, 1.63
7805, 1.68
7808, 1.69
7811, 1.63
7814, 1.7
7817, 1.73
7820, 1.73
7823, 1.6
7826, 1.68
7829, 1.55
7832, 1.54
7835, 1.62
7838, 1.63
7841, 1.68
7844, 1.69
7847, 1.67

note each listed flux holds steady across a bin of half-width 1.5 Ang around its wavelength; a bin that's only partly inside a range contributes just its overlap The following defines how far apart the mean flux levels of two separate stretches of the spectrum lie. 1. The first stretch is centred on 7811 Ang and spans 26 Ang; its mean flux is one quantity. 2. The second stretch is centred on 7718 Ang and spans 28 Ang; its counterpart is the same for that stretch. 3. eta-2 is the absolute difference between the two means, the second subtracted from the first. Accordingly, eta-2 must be 0.10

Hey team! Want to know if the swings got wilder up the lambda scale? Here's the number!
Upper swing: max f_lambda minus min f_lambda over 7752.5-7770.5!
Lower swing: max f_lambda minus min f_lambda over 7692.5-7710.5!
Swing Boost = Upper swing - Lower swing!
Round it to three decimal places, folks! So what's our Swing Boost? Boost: -0.300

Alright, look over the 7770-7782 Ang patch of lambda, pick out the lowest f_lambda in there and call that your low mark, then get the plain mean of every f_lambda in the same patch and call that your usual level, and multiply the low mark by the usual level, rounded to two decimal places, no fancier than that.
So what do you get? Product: 2.50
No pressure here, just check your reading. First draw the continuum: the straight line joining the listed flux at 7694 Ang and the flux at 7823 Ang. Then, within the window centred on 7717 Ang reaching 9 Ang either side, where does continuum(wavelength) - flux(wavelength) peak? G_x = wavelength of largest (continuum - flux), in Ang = 7712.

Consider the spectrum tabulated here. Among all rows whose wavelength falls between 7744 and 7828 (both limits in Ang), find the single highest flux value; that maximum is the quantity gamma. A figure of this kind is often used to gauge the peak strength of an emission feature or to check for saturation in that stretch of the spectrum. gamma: 1.73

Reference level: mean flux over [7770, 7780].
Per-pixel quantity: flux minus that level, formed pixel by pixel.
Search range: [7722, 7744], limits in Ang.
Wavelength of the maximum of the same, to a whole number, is 7739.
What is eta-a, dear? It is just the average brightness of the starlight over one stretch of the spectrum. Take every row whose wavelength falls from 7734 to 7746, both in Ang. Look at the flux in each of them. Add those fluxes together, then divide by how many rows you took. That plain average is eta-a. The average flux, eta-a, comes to 1.63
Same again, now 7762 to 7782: 1.59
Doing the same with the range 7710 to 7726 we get 1.57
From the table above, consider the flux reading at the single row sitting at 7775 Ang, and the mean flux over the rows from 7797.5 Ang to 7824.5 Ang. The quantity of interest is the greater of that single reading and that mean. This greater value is 1.66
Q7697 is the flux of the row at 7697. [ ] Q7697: 1.31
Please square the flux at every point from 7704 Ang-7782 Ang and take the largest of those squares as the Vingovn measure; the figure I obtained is 2.96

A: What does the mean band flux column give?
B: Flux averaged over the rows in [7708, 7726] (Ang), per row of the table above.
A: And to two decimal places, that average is 1.56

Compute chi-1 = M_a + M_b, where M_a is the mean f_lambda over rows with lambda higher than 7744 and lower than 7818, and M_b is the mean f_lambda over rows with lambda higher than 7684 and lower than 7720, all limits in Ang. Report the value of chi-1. 3.09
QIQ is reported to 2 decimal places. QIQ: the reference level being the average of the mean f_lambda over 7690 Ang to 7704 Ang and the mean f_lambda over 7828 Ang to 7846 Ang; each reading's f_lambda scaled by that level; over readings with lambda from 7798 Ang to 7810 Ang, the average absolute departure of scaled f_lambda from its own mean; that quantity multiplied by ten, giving 0.34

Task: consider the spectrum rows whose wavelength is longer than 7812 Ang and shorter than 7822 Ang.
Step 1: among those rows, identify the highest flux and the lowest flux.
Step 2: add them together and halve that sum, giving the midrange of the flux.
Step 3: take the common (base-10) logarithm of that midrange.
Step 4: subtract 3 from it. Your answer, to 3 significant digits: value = -2.77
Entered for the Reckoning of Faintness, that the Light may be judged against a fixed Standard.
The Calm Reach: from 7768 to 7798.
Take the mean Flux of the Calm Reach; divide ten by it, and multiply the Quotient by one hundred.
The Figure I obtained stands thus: 634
